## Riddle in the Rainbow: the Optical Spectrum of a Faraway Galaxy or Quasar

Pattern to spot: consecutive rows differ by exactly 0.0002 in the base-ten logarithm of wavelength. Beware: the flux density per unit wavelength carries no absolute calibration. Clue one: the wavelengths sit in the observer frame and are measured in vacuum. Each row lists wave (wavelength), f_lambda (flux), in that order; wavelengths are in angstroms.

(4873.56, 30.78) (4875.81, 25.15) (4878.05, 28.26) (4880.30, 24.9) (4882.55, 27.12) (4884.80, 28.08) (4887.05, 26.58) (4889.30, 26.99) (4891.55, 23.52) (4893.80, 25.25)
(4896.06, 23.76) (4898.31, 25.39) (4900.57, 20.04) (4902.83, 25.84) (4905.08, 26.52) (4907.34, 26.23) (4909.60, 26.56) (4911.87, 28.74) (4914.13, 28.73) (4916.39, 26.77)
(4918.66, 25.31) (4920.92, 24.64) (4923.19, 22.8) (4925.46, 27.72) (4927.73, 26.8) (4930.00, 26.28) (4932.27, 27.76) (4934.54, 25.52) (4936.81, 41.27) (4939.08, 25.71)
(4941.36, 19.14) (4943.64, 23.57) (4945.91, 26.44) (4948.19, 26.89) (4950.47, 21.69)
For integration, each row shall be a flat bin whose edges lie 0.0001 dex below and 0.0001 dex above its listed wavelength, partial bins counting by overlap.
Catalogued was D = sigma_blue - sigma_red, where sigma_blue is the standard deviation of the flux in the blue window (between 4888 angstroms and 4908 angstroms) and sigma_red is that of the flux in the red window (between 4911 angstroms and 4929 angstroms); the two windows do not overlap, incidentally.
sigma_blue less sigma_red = 0.1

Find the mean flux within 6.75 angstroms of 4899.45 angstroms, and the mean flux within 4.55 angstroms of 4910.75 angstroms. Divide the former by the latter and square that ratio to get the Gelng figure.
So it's 0.79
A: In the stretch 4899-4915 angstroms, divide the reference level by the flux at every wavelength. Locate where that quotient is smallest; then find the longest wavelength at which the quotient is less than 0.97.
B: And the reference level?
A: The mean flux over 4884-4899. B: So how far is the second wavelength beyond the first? 2.3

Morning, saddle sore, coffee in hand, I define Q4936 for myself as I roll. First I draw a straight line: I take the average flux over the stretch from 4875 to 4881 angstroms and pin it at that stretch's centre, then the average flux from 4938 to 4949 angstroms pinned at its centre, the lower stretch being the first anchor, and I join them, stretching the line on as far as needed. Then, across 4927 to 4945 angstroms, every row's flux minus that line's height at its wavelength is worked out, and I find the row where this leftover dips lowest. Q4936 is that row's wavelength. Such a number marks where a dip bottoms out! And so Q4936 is 4941.36 angstroms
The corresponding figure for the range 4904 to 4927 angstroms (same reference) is 4923.19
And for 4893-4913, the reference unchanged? 4900.57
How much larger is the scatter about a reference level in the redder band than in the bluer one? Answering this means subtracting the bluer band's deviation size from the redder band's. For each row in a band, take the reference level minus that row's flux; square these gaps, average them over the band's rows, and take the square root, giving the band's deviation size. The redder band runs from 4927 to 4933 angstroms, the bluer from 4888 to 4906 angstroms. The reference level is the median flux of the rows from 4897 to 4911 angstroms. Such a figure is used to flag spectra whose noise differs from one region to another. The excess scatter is -1.4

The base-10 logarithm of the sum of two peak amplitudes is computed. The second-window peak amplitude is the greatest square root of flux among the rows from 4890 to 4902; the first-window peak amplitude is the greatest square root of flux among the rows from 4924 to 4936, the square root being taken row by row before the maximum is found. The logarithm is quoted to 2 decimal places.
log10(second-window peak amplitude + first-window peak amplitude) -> 1.01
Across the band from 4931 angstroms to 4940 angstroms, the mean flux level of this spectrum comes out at 30.1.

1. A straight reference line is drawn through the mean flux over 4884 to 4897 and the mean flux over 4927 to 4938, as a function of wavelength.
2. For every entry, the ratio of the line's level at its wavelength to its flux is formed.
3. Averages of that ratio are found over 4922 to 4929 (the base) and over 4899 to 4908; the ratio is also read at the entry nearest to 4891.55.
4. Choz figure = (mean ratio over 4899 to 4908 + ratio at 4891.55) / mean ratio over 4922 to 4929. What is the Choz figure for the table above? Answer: 1.95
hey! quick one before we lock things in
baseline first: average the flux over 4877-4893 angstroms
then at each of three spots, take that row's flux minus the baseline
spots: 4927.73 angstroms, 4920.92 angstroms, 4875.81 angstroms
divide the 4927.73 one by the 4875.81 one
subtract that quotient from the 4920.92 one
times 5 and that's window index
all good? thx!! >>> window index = -8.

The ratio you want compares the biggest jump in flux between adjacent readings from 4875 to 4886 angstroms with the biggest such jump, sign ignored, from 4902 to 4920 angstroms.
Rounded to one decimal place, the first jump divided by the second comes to 1.5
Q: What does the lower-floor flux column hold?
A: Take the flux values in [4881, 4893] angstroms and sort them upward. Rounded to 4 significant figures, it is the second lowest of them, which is 26.58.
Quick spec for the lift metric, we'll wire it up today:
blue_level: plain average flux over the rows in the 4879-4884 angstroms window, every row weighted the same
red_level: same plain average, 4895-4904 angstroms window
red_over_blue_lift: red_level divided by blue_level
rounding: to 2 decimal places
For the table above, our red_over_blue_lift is 0.91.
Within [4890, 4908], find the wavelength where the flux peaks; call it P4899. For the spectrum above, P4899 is 4905.08 angstroms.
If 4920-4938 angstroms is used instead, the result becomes 4936.81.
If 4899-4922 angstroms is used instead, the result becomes 4911.87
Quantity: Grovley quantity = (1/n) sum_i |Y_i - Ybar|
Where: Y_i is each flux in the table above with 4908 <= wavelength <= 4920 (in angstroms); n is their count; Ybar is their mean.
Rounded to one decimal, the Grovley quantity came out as 1.2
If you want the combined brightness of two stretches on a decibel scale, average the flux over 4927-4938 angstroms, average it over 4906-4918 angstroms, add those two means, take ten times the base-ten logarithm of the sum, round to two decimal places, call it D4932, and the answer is 17.55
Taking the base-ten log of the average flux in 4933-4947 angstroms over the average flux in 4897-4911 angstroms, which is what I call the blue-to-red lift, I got 0.031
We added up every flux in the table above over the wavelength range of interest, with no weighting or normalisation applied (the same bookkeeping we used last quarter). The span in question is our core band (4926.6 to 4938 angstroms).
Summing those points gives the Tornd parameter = 148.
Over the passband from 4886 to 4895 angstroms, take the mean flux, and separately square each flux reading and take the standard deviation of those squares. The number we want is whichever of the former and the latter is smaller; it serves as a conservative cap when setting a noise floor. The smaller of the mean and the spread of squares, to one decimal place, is 25.6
